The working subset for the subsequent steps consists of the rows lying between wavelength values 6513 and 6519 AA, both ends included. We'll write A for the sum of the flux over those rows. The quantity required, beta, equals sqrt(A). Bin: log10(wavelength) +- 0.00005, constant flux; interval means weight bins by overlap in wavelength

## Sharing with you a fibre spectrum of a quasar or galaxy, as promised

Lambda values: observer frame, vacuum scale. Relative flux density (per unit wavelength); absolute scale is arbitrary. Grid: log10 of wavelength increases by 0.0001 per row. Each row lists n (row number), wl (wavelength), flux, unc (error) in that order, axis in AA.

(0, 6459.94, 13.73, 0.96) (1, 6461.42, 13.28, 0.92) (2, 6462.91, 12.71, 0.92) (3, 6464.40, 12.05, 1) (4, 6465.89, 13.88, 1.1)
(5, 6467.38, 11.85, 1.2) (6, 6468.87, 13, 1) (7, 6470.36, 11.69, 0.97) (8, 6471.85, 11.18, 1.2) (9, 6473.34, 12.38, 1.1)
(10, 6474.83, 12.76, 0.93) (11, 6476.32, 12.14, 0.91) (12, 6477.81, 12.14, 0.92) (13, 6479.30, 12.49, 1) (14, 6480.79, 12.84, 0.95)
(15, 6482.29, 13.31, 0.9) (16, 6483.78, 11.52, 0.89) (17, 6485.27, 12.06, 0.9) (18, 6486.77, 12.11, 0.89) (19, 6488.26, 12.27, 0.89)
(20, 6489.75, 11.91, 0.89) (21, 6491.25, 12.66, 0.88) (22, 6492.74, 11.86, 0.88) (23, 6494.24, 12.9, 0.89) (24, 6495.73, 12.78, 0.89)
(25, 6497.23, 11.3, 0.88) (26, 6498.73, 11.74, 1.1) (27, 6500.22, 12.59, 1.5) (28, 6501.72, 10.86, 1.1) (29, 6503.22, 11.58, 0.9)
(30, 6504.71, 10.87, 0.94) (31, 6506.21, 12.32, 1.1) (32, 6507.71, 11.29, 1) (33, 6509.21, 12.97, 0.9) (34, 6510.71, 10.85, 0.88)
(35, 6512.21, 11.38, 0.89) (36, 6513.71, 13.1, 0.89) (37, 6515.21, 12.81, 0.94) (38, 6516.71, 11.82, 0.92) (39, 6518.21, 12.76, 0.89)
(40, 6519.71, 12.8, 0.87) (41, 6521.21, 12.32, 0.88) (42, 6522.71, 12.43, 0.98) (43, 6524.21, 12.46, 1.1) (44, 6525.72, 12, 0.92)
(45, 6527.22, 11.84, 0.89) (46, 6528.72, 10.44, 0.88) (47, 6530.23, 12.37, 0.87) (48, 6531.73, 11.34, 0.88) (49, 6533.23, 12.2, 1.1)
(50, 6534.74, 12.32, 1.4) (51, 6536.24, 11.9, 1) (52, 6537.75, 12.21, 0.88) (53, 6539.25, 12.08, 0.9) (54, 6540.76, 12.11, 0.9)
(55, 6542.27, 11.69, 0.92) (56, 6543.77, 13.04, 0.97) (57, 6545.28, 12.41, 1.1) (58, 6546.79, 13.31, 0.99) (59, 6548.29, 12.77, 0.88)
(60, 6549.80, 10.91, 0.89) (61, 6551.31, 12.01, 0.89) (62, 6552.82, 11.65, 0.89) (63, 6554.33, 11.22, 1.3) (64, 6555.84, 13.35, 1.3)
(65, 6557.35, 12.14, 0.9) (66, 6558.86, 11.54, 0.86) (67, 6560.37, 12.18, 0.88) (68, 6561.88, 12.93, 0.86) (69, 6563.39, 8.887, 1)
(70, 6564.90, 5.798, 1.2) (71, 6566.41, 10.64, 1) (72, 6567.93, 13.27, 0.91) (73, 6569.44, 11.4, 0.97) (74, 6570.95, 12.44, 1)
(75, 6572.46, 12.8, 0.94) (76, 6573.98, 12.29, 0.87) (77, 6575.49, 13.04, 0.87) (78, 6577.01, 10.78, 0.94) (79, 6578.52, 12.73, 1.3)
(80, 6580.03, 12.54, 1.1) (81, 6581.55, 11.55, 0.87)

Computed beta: 7.1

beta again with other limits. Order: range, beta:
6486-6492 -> 7.0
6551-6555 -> 5.9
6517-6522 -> 6.2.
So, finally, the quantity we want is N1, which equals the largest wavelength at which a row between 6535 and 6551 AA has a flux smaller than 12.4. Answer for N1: 6549.80 AA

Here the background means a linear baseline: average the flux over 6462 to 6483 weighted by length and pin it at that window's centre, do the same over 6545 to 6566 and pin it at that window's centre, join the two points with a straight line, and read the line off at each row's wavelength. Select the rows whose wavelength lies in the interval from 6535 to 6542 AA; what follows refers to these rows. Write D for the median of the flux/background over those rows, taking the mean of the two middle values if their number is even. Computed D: 1.04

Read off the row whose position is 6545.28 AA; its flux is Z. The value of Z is 12.41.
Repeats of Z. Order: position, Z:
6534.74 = 12.32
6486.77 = 12.11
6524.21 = 12.46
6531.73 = 11.34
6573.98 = 12.29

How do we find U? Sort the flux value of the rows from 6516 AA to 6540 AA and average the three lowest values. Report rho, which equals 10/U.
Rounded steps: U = 11.2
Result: 0.89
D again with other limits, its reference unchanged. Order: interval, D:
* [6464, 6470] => 1.00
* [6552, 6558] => 1.04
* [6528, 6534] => 1.00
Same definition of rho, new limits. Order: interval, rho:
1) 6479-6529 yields 0.93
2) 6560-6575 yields 1.18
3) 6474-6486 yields 0.84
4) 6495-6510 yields 0.91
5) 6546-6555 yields 0.89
